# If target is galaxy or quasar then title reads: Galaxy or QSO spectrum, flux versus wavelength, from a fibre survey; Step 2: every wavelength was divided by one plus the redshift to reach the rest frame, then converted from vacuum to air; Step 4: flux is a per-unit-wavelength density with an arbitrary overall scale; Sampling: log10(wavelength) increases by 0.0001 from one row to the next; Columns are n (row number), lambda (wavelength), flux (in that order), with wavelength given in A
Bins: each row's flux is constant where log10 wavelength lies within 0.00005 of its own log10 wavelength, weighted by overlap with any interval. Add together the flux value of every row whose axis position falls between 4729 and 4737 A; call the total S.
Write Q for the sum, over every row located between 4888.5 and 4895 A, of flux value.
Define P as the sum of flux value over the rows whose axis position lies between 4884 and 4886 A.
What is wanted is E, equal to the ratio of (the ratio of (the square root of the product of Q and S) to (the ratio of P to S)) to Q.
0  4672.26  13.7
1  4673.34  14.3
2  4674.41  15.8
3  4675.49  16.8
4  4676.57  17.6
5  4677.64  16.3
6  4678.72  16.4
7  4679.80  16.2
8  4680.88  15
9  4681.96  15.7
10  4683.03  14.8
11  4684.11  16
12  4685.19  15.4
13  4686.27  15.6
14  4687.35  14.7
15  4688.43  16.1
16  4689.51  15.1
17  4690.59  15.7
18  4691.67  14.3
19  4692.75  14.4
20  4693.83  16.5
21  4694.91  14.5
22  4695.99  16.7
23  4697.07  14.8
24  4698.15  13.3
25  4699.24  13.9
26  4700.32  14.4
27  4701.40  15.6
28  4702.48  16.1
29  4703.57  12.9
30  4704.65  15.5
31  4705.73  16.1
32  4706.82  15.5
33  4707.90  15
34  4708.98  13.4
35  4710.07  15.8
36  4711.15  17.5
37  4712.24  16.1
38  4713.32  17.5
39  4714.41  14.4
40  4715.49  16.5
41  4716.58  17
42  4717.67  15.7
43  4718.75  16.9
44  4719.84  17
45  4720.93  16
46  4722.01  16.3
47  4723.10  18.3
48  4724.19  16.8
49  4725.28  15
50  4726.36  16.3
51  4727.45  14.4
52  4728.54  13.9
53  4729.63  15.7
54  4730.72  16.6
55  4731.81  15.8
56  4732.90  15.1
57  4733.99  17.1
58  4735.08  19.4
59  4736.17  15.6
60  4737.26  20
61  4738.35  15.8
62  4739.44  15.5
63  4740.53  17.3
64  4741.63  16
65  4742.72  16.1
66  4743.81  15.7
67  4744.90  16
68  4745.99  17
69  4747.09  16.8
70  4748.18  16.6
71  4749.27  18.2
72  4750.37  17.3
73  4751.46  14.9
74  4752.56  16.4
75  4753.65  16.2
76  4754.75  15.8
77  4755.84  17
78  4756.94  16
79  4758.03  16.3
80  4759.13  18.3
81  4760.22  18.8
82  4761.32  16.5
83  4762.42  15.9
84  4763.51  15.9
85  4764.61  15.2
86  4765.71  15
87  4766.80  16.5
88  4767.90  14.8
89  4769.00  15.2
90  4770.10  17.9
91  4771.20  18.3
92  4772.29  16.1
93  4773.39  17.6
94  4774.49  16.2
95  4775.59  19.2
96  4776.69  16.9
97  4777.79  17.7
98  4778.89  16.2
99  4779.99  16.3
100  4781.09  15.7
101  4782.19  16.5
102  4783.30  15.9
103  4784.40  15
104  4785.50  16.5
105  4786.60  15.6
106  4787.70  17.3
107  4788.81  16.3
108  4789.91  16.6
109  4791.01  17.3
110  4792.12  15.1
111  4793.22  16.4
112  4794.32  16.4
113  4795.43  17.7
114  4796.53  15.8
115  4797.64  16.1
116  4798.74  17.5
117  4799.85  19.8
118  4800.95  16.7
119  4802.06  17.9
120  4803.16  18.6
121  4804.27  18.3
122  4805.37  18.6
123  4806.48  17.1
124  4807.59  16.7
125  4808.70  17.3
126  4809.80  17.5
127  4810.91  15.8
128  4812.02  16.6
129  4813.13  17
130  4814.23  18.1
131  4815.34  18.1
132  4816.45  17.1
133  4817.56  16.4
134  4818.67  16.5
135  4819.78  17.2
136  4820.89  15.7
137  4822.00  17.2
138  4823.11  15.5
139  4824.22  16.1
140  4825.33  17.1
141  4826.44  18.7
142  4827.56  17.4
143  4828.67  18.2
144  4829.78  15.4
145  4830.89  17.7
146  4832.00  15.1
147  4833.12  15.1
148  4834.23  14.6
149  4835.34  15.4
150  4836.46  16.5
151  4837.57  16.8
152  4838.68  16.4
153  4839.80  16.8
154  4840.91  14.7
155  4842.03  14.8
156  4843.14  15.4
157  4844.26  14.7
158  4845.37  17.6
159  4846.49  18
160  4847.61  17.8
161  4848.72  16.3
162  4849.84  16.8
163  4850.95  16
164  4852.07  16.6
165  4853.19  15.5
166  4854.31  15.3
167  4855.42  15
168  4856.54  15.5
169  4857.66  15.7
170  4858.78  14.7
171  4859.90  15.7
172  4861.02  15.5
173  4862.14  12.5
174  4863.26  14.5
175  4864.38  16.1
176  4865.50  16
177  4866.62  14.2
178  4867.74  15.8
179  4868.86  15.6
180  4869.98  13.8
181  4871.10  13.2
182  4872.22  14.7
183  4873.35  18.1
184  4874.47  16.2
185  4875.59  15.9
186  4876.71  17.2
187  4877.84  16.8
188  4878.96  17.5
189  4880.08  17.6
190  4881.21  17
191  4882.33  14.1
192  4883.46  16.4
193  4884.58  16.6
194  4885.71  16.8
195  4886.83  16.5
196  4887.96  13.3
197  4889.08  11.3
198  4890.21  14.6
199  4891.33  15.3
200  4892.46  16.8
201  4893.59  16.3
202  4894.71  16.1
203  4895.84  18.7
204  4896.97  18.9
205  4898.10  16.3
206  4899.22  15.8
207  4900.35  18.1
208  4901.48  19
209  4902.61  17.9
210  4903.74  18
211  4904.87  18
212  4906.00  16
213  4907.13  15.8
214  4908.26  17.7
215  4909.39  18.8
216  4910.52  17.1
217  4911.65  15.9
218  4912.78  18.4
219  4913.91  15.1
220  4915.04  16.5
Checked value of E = 4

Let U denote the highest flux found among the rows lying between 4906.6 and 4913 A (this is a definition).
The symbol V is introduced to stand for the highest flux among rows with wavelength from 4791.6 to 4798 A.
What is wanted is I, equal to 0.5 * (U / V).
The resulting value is 0.53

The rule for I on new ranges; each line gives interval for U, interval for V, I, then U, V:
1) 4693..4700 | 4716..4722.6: 0.49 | 16.7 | 17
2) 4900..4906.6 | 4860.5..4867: 0.59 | 19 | 16.1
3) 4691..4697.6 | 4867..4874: 0.46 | 16.7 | 18.1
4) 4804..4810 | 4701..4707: 0.58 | 18.6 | 16.1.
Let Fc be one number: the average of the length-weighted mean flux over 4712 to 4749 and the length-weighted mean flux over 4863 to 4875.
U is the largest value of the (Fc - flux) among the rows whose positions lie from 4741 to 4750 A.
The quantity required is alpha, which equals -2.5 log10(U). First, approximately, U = 0.1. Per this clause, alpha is 2.1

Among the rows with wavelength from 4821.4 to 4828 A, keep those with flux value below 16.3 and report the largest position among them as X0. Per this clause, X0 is 4824.22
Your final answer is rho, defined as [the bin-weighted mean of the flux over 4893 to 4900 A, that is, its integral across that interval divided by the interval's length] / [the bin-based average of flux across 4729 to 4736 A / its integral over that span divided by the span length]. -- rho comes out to 1.03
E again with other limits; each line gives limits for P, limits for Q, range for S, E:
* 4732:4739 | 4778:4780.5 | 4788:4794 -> 1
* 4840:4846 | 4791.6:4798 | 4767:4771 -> 0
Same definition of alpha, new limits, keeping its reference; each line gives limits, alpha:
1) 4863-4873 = -1.1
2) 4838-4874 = -1.3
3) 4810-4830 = 0.9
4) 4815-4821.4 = 2.1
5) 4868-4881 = -1.1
